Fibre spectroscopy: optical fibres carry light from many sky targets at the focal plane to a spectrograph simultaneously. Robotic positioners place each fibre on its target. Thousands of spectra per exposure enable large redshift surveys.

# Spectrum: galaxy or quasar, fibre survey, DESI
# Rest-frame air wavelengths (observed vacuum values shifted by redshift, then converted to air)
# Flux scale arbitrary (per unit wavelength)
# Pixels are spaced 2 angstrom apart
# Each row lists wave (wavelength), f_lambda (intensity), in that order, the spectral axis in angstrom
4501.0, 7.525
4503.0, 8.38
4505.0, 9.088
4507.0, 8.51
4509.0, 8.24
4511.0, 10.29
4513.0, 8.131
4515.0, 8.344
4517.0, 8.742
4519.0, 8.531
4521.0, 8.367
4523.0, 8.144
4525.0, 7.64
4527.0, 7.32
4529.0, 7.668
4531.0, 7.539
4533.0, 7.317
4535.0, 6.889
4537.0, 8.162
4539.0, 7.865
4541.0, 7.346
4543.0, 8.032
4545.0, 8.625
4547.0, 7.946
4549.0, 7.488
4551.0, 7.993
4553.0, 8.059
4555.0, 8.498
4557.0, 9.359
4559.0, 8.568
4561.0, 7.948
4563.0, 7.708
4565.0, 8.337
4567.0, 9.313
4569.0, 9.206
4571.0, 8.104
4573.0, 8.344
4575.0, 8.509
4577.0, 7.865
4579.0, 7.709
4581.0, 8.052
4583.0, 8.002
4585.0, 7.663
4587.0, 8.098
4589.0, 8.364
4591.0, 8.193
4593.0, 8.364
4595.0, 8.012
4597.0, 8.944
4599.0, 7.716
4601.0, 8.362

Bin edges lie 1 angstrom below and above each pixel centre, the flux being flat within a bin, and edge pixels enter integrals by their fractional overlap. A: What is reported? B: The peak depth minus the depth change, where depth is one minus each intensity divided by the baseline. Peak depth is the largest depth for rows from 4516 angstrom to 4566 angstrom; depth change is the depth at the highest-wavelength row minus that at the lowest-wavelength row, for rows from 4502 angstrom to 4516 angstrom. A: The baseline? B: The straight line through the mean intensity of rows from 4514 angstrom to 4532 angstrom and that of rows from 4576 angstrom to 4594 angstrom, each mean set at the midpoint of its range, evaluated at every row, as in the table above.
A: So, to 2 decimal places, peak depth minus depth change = 0.14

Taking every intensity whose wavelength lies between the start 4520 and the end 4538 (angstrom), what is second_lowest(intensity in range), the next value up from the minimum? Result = 7.317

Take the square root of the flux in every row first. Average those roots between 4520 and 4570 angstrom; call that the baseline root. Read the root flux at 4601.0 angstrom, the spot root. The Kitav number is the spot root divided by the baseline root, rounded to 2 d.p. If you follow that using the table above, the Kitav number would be 1.02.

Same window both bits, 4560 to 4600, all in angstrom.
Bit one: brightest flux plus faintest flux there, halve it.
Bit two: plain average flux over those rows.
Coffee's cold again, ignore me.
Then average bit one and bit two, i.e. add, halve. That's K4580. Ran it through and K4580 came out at 8.36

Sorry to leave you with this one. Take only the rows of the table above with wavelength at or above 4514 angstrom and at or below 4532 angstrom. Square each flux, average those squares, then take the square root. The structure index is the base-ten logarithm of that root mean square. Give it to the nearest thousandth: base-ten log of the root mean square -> 0.906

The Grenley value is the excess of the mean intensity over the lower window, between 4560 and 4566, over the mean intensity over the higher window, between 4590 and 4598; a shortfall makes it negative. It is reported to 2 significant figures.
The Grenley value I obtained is -0.38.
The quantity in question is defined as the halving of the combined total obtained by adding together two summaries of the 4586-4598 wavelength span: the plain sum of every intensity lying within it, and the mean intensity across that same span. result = 29.2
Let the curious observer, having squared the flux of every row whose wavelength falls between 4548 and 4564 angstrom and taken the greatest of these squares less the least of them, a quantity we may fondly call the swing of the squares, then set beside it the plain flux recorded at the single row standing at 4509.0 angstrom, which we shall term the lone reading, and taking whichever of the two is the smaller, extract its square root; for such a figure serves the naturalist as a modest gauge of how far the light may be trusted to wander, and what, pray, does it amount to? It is 2.87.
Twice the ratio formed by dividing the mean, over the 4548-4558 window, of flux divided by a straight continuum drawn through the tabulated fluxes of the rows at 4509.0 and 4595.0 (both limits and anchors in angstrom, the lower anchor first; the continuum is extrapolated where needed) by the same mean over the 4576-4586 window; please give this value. 2.09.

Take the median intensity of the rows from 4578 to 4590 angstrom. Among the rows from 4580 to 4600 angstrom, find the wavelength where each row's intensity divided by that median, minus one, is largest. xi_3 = 4597.0 angstrom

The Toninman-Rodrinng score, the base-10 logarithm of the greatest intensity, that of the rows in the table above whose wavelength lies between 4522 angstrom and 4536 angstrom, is 0.91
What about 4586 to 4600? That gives 0.95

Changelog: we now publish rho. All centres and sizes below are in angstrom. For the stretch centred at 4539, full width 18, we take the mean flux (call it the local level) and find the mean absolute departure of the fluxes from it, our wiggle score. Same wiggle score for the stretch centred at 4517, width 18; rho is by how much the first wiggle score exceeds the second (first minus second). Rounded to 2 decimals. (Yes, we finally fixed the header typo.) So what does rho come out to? -0.04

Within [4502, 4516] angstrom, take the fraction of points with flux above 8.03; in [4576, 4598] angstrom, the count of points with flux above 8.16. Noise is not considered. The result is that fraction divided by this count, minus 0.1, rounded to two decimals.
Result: 0.15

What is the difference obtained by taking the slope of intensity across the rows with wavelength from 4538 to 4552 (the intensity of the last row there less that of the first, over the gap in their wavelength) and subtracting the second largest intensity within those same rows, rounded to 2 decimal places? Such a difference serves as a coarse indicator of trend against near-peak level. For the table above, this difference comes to -8.02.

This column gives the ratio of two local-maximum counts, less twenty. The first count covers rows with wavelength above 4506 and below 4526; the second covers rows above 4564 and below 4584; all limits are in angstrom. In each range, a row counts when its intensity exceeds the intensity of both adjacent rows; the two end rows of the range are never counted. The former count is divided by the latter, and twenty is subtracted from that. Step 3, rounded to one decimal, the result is -19.3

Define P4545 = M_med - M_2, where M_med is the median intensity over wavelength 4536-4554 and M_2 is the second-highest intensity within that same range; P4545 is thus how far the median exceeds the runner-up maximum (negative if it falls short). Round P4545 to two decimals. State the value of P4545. -0.17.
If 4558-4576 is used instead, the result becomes -0.86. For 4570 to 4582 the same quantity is -0.27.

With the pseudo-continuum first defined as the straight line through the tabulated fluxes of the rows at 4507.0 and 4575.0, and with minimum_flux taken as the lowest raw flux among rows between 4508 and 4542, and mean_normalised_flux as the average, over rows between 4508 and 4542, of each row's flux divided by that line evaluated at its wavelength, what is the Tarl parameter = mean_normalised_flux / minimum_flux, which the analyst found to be 0.137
